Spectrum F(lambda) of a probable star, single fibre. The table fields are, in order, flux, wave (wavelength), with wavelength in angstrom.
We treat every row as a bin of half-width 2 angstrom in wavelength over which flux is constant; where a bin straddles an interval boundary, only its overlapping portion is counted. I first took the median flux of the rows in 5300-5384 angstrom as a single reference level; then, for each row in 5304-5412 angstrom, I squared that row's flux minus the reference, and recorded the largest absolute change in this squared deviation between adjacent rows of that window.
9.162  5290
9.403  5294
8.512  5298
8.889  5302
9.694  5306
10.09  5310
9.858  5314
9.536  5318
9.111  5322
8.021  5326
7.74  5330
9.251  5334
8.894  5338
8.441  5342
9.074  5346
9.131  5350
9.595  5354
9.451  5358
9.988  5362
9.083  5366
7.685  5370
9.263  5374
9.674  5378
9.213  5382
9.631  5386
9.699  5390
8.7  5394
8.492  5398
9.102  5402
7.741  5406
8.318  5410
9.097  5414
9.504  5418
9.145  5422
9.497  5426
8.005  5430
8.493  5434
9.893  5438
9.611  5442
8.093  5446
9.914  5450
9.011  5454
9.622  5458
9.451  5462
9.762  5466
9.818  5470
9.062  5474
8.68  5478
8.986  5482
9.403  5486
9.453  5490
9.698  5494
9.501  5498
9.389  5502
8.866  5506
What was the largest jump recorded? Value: 2.33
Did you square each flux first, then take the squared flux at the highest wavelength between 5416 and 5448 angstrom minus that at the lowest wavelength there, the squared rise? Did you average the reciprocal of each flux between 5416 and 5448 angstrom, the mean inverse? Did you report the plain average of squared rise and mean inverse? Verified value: -12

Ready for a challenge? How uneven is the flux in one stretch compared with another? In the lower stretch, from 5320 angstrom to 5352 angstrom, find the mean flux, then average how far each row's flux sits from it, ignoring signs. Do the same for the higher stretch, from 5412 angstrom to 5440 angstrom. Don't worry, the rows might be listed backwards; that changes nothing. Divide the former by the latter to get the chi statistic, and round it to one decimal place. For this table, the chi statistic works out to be 1.0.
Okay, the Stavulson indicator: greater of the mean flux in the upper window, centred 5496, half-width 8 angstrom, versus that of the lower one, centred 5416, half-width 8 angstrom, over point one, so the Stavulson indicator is 95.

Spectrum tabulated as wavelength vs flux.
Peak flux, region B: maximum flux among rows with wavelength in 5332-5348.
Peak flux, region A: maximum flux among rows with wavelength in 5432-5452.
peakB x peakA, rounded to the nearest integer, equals 92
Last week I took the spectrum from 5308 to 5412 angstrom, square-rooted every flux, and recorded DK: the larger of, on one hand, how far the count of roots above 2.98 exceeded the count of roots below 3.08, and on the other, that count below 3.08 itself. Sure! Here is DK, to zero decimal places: 18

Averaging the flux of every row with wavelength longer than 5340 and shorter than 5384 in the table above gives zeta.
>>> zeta 9.1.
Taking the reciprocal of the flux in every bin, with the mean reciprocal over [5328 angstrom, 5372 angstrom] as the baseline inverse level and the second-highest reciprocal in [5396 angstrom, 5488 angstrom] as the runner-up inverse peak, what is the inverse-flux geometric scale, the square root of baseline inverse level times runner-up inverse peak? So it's 0.1186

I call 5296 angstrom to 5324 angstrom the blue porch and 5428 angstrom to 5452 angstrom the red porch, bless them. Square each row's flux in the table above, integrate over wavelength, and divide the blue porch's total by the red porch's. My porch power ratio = 1.3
